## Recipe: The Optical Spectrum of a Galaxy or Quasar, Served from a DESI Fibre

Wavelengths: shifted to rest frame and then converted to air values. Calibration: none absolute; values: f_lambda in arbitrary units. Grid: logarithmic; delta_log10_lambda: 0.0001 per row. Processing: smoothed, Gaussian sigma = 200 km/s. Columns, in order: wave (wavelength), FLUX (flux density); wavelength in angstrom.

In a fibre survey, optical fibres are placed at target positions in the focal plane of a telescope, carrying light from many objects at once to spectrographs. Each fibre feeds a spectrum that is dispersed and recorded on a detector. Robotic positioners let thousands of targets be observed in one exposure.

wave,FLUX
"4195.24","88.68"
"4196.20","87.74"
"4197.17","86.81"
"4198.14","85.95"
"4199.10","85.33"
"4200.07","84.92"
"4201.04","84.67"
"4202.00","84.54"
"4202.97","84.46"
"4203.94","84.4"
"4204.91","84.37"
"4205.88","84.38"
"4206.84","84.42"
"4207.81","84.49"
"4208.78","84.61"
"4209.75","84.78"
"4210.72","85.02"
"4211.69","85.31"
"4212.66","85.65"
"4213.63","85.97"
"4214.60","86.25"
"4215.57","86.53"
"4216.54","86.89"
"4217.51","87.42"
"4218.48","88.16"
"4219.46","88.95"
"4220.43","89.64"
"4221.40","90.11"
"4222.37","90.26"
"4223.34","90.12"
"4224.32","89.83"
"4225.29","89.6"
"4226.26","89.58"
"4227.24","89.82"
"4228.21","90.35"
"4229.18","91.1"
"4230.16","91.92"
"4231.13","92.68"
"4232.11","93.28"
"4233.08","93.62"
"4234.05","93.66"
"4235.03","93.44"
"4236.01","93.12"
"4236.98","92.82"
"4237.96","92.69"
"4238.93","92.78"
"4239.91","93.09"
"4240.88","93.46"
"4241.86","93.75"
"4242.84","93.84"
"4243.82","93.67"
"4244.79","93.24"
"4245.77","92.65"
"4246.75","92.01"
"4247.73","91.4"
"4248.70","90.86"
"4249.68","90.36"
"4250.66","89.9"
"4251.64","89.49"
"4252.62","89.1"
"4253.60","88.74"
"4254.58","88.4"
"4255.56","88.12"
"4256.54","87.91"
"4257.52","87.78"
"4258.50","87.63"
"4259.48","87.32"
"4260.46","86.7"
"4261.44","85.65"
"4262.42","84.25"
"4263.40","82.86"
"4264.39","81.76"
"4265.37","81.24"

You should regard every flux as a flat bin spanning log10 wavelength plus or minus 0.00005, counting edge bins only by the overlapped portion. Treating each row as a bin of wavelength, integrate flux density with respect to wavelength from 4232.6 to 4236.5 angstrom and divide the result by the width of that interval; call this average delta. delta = 93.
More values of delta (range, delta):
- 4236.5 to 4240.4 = 93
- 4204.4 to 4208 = 84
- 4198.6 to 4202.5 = 85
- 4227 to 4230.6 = 91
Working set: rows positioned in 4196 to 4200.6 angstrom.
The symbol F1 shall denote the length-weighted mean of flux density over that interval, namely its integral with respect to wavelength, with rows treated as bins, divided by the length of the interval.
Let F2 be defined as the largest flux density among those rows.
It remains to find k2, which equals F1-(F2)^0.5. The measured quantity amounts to 77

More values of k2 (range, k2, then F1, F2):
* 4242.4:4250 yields 83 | 92.3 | 93.84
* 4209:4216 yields 76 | 85.6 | 86.53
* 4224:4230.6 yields 81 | 90.3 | 91.92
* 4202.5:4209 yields 75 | 84.4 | 84.61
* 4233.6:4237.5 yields 83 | 93.0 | 93.66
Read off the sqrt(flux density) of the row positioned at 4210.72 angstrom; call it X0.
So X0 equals 9.22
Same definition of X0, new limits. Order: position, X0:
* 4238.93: 9.63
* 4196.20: 9.37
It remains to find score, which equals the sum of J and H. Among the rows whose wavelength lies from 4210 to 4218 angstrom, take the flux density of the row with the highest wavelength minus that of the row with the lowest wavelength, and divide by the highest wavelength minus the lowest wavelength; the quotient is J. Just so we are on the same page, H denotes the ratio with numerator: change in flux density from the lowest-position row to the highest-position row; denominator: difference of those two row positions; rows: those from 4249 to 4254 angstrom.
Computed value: -0.06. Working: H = -0.41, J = 0.4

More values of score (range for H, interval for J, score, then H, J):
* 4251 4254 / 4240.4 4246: -0.55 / -0.38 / -0.2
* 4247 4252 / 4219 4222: 0.11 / -0.49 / 0.6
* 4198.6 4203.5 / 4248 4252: -0.69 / -0.22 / -0.5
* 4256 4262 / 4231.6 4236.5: -0.50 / -0.46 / 0.0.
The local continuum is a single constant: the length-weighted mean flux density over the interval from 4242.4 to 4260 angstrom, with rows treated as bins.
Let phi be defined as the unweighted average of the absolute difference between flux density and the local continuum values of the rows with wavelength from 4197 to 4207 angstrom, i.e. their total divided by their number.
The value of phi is 5.19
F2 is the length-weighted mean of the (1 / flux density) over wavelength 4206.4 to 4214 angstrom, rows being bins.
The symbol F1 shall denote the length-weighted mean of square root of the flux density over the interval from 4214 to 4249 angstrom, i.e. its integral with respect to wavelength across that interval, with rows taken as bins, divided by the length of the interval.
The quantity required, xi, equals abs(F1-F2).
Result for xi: 9.54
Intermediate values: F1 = 9.55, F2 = 0.0118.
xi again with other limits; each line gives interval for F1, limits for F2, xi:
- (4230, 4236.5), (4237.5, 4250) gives 9.65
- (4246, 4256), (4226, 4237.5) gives 9.47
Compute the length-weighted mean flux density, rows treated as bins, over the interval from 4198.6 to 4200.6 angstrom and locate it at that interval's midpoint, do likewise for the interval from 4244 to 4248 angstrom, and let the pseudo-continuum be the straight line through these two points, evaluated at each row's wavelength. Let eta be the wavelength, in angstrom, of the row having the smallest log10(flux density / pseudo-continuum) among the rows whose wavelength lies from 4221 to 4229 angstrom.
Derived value 4226.26 angstrom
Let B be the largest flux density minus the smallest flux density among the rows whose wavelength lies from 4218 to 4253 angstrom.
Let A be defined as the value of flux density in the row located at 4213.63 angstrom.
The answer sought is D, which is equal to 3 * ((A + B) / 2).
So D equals 137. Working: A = 85.97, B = 6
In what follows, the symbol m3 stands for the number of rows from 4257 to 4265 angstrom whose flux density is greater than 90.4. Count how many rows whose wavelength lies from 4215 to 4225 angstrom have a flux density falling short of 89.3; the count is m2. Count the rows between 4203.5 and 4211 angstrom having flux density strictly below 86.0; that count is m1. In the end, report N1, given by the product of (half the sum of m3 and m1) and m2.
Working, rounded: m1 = 8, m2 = 5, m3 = 0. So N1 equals 20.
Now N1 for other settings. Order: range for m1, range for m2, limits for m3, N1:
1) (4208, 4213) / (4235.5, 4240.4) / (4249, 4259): 0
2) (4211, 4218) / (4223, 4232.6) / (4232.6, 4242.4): 0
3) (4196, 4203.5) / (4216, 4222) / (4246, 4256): 18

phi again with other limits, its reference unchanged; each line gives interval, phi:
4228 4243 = 2.73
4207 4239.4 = 2.54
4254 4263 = 3.04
